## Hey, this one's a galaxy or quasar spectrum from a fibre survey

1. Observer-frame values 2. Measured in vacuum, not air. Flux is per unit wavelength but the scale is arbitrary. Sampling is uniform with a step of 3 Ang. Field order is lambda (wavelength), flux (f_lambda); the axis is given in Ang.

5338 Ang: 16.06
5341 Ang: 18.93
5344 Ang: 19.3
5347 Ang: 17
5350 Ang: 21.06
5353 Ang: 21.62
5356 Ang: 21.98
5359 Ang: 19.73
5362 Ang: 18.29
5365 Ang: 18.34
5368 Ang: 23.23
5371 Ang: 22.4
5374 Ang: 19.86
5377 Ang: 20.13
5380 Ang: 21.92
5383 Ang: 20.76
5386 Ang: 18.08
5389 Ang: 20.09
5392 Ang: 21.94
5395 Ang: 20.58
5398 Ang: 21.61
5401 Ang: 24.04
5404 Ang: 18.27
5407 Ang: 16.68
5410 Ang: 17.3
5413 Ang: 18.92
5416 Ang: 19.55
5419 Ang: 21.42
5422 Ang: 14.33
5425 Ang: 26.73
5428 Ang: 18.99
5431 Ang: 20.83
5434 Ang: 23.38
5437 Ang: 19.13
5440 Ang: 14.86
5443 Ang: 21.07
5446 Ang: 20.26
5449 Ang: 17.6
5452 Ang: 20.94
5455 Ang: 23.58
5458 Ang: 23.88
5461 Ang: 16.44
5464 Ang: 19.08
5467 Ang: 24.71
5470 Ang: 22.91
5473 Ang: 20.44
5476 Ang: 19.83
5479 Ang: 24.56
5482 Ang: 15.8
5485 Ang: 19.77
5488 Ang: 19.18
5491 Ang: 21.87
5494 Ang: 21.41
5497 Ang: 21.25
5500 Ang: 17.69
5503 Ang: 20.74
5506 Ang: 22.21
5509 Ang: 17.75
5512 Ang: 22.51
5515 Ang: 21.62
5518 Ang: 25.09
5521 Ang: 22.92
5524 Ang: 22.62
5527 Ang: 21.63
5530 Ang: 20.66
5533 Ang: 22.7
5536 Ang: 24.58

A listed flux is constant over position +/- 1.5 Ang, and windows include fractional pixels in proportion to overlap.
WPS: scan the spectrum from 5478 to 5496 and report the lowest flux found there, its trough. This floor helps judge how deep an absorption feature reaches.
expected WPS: 15.8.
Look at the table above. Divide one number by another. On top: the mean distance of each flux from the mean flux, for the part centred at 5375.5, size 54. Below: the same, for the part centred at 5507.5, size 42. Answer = 0.93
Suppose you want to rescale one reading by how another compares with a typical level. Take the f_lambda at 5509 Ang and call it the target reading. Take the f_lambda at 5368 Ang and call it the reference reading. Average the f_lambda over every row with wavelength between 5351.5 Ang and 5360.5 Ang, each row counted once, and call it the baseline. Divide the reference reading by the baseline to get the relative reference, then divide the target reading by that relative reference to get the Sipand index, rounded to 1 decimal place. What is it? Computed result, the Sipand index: 16.1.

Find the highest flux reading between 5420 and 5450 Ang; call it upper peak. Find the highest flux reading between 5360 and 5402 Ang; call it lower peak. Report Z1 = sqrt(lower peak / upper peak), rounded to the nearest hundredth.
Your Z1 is 0.95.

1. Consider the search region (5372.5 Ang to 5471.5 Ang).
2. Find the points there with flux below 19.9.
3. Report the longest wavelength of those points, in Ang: 5464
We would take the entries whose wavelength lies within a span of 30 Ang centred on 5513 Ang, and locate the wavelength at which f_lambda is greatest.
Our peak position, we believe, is 5518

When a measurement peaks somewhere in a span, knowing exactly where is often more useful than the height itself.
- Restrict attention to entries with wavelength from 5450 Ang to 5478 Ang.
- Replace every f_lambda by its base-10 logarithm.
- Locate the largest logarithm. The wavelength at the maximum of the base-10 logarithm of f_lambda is 5467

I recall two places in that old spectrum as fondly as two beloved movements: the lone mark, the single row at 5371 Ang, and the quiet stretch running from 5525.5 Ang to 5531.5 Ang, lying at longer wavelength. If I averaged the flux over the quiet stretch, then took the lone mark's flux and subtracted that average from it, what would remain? 1.3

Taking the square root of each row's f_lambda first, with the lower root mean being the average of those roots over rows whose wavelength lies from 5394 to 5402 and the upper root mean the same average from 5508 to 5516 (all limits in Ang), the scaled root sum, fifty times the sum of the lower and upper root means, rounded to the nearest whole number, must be 462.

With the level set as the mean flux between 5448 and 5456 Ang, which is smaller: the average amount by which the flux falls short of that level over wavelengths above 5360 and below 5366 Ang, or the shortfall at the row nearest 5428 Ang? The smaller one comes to 1.7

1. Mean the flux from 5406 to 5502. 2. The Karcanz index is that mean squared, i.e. 406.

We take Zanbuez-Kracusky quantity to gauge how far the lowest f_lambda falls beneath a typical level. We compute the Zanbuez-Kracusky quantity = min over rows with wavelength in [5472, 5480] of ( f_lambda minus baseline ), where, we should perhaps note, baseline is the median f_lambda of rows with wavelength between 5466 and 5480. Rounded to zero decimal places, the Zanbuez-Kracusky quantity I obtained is -3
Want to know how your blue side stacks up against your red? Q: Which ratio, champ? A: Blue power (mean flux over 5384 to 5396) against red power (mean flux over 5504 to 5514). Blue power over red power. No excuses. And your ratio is 0.97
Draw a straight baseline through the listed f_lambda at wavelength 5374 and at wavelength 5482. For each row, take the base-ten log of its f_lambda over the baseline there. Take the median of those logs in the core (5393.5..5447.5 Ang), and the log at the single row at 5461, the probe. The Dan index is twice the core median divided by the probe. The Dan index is -18.3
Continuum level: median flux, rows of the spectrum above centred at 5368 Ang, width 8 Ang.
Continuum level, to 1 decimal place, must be 22.4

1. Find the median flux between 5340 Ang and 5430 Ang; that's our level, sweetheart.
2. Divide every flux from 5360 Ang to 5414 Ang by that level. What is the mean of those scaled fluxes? 1.008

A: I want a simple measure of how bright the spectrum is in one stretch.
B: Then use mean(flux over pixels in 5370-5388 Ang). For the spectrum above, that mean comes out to 20.5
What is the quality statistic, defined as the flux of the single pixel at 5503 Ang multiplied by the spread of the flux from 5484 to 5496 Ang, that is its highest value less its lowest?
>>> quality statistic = 56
